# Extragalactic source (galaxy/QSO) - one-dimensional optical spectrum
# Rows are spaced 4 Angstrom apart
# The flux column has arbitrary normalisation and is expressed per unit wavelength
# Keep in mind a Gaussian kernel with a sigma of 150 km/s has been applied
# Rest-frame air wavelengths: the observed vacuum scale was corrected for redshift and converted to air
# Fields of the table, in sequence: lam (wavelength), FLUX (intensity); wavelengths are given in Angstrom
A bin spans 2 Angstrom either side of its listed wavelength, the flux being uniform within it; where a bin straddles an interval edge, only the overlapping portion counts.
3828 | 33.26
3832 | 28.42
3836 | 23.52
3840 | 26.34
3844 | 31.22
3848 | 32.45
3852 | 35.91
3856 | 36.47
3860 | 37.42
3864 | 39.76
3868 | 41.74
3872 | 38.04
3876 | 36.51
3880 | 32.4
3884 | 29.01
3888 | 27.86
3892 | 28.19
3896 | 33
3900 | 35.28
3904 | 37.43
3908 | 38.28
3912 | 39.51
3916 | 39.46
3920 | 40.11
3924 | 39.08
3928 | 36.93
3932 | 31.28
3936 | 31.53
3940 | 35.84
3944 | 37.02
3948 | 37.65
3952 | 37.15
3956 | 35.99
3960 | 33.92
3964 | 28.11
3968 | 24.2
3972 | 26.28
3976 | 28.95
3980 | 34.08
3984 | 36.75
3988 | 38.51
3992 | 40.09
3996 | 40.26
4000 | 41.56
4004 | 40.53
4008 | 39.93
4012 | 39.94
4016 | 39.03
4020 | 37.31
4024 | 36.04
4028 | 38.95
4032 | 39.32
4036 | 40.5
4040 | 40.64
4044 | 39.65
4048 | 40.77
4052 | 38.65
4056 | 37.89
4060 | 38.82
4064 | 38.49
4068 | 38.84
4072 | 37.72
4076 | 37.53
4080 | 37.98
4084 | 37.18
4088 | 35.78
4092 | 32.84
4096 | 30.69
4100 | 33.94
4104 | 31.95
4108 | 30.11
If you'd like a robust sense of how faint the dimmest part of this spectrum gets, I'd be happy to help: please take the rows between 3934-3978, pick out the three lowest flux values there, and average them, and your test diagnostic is 26.2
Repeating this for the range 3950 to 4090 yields 26.2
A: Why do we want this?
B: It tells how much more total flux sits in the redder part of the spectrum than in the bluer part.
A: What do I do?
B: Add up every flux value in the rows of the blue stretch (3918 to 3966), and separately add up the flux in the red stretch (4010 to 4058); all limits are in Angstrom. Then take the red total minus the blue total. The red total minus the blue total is 44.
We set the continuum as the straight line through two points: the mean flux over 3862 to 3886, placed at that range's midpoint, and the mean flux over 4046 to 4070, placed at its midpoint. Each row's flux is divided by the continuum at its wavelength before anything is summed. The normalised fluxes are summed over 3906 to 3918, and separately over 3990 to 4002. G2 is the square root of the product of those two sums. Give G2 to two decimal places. 3.20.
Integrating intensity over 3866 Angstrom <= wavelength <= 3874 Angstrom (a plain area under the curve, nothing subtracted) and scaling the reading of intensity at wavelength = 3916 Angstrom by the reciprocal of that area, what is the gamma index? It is 0.124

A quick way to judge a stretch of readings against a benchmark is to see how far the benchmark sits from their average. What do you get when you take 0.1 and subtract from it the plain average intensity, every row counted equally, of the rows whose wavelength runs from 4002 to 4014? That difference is -40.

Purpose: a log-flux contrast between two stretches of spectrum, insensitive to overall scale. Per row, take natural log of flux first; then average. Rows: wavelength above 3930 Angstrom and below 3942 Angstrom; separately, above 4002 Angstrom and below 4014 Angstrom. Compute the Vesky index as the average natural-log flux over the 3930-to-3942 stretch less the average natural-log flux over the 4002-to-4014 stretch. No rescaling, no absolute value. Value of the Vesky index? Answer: -0.20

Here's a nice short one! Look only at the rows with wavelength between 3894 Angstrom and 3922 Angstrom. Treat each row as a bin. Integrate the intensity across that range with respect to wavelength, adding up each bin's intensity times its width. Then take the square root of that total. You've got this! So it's 32.4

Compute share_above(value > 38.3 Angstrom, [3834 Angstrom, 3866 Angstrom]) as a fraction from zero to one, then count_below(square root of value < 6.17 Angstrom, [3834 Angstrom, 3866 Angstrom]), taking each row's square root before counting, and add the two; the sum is 7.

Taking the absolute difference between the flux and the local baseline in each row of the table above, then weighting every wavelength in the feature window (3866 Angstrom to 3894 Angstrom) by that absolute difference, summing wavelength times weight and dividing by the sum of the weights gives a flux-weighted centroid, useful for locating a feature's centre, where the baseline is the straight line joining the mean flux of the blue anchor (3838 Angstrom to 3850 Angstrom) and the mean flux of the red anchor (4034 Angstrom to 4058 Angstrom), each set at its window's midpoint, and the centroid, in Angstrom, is 3876.9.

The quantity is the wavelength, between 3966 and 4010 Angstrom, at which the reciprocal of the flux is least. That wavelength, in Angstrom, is 4000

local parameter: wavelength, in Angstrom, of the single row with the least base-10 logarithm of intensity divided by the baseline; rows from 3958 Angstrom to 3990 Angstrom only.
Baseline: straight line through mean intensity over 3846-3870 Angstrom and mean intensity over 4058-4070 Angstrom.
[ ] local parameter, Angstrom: 3968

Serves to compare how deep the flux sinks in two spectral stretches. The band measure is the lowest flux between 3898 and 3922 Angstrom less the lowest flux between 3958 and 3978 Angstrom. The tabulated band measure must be 11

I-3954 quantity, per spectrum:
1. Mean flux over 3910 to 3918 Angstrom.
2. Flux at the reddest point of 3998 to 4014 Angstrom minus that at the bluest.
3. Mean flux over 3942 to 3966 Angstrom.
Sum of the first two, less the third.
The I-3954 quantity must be 3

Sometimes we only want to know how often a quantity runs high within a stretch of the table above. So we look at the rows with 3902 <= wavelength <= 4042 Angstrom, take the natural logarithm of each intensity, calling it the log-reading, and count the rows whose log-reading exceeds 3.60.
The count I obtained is 24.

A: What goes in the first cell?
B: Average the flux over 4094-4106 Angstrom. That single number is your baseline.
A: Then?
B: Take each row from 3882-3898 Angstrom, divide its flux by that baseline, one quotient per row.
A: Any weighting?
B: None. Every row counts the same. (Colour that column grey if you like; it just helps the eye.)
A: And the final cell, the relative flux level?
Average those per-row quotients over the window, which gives 0.92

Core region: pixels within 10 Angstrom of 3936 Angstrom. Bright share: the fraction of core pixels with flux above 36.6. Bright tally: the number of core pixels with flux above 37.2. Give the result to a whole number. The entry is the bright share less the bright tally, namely 0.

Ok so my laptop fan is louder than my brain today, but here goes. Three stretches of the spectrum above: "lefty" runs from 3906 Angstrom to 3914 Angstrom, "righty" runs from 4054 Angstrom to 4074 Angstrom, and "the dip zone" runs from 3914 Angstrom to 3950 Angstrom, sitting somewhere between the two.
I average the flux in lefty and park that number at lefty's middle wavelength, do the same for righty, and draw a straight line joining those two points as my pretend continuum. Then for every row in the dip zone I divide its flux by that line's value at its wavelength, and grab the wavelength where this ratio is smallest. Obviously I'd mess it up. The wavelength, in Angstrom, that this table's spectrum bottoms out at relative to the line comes 3932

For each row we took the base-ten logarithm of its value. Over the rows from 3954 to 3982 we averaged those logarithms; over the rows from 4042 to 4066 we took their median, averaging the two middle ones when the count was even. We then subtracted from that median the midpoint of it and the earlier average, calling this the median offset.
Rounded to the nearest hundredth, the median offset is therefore 0.06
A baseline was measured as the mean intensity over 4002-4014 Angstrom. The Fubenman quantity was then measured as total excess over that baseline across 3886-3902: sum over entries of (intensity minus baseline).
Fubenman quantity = -36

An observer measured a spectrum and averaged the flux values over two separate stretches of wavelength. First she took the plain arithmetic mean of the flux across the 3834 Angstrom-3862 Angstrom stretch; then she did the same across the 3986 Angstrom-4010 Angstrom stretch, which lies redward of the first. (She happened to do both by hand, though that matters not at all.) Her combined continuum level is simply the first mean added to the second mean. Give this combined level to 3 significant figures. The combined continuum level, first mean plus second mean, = 72.1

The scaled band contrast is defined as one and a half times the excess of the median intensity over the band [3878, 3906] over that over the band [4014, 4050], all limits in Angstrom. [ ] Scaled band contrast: -10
